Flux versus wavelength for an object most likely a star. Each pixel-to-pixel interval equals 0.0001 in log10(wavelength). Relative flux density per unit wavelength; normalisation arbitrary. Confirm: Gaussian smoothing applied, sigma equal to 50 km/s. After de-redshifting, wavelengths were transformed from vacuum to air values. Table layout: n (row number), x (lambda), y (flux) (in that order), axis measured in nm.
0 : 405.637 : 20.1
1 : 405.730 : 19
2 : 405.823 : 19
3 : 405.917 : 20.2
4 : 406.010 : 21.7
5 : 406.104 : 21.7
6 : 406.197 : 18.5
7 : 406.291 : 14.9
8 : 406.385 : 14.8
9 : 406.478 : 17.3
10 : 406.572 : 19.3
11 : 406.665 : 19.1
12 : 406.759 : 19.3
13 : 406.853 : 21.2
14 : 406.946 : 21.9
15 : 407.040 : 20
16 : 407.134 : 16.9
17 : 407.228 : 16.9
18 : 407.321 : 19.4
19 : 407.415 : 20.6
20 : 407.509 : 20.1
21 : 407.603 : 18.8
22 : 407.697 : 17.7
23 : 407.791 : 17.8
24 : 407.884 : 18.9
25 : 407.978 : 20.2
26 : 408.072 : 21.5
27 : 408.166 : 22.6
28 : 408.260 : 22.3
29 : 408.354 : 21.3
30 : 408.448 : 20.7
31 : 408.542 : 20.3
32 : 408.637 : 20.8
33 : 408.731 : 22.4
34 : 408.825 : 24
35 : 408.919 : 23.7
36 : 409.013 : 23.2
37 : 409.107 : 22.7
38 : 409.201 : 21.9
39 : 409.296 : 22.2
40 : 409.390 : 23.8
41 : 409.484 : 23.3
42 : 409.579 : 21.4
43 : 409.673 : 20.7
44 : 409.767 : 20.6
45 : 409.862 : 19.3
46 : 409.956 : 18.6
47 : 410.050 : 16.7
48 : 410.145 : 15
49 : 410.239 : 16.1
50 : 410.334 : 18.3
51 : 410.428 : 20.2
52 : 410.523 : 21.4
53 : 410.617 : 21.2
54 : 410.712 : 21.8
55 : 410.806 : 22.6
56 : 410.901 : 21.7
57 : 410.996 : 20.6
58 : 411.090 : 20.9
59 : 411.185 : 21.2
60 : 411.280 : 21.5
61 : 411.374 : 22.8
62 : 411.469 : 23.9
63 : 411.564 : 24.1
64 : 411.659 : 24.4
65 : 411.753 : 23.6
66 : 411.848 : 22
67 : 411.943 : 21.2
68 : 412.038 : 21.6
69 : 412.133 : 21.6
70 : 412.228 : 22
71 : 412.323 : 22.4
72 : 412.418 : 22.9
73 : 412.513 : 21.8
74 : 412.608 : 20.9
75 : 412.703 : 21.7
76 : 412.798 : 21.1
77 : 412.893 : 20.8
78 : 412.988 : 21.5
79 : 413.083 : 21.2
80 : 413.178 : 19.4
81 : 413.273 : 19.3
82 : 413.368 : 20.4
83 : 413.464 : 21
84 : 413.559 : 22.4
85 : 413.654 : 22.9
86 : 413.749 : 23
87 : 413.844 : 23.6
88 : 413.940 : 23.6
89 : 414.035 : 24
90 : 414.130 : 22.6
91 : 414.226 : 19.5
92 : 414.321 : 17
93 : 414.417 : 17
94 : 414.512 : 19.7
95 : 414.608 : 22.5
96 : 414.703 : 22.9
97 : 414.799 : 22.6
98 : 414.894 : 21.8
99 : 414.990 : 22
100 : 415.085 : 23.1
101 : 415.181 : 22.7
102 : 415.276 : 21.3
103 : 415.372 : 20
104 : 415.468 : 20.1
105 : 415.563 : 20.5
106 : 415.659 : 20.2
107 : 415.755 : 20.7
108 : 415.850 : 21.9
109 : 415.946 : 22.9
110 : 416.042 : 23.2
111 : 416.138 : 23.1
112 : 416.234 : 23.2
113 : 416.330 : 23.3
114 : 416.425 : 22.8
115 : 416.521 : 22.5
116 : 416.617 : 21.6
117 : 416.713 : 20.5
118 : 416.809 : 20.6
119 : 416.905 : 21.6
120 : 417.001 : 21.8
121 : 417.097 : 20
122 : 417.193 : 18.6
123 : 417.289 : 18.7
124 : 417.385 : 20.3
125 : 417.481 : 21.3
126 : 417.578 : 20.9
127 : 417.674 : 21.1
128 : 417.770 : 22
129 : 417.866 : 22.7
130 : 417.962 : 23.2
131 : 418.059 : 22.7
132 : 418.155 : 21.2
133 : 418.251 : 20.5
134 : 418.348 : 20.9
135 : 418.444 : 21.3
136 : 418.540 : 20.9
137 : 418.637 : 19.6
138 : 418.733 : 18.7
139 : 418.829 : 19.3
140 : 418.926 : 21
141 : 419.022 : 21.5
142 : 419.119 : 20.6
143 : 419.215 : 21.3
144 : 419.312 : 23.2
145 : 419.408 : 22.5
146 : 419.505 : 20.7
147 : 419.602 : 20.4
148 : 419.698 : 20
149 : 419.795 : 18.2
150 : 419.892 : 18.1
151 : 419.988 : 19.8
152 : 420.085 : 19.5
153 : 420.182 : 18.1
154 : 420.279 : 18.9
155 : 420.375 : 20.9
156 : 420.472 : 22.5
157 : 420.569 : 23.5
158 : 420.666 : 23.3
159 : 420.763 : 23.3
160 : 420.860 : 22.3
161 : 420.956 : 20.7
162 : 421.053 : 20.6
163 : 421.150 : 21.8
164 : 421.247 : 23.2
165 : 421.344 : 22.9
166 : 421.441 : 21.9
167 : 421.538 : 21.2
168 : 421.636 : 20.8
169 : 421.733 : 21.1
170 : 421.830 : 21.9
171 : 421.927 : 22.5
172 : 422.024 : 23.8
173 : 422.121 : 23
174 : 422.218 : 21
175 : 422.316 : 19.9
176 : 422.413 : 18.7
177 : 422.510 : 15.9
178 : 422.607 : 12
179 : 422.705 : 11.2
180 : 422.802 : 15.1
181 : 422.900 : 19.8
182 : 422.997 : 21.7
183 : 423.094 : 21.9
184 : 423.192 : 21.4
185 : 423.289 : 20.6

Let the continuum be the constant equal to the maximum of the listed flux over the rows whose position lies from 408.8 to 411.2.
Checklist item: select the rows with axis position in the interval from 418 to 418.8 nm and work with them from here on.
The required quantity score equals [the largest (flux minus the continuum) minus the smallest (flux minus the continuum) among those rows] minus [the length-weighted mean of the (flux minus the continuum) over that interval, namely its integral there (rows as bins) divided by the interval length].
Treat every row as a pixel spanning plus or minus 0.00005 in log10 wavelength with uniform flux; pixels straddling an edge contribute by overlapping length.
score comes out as 7.3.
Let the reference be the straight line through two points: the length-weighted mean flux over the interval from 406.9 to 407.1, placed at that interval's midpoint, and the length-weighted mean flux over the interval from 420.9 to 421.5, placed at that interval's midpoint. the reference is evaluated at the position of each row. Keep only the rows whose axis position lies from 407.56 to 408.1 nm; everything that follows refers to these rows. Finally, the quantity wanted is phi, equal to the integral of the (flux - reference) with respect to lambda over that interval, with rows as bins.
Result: -0.9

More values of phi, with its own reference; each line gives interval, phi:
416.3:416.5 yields 0.3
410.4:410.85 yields 0.2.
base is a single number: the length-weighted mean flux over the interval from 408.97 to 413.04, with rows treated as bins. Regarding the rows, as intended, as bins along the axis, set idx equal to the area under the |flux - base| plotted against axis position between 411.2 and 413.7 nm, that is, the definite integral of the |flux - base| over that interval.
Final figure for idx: 2.6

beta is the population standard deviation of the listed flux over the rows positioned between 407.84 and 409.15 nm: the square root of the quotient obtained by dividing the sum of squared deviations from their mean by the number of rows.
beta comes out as 1.4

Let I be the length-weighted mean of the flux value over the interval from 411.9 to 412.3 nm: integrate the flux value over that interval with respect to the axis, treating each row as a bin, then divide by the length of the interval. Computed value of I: 21.6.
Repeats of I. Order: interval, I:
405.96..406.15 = 21.7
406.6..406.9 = 19.9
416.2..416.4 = 23.3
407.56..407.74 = 18.2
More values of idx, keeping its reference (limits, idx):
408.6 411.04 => 4.3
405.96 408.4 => 5.4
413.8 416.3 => 4.0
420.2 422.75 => 5.2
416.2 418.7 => 2.5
